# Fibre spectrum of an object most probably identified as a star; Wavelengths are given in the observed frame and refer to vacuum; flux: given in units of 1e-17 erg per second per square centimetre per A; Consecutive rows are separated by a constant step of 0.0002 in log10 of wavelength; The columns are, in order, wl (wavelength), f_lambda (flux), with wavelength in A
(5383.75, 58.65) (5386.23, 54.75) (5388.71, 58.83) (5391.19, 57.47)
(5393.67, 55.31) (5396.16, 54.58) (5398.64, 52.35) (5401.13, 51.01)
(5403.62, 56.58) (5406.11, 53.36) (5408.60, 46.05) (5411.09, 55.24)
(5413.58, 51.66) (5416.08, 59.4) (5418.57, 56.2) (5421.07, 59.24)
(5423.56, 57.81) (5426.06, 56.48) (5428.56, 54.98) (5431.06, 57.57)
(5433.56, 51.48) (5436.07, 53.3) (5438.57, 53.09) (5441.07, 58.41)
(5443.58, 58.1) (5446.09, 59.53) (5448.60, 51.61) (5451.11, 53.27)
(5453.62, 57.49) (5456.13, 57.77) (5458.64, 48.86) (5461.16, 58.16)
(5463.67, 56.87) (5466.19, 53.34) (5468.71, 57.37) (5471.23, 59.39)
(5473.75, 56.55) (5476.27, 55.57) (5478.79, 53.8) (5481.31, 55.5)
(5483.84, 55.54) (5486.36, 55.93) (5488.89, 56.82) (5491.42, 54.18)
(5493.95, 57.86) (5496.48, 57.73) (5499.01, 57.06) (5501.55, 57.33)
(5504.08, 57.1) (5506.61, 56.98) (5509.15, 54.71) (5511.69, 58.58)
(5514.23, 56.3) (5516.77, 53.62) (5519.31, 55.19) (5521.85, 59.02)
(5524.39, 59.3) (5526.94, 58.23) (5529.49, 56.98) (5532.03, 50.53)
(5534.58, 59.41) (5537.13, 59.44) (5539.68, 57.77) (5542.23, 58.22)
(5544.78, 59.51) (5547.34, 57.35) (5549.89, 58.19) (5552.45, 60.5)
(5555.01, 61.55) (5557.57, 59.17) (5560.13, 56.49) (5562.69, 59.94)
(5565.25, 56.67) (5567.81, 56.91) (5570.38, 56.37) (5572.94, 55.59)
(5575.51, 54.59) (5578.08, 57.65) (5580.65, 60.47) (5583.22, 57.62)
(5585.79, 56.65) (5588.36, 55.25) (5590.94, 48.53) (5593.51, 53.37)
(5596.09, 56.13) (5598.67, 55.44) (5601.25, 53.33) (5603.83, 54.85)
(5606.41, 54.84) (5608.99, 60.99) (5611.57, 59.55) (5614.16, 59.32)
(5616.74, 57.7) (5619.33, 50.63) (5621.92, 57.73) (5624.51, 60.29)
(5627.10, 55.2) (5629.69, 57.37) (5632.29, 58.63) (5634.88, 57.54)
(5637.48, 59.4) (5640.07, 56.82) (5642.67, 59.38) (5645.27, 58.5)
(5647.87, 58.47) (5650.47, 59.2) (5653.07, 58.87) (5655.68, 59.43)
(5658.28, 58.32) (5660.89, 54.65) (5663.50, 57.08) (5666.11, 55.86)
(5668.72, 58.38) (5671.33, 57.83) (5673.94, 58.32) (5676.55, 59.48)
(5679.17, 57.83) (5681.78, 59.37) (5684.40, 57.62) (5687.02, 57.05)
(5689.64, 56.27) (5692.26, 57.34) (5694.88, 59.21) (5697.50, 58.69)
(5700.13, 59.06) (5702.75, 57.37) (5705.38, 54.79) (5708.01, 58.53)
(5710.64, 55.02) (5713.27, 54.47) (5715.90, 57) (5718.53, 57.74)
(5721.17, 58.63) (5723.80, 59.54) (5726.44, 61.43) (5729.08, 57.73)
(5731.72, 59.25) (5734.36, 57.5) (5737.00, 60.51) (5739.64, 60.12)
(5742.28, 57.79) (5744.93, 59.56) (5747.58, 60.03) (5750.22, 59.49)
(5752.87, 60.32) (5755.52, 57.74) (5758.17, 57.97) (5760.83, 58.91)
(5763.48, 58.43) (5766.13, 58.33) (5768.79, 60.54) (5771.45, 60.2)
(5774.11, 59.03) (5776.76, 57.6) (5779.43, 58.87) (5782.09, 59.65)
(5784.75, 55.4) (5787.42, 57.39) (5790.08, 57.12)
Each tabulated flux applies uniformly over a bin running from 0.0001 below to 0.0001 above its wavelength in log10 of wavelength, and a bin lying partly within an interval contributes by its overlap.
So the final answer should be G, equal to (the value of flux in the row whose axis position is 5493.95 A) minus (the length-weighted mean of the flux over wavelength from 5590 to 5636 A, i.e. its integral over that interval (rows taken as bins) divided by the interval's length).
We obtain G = 1.6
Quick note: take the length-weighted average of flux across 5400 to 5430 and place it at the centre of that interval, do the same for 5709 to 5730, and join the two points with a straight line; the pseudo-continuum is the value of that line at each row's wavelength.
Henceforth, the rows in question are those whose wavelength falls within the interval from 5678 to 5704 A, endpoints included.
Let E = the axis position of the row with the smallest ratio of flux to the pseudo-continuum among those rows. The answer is 5689.64 A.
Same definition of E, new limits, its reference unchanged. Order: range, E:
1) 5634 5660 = 5640.07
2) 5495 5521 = 5516.77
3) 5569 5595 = 5590.94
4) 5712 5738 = 5713.27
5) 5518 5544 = 5532.03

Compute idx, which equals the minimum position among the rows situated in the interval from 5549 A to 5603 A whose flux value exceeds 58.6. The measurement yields 5552.45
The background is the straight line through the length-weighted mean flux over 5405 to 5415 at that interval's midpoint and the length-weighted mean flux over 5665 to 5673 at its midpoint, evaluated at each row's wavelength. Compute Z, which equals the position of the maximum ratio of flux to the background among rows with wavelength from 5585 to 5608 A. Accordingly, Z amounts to 5585.79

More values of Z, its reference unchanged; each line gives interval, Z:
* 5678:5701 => 5681.78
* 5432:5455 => 5446.09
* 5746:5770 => 5752.87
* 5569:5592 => 5580.65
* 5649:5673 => 5655.68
